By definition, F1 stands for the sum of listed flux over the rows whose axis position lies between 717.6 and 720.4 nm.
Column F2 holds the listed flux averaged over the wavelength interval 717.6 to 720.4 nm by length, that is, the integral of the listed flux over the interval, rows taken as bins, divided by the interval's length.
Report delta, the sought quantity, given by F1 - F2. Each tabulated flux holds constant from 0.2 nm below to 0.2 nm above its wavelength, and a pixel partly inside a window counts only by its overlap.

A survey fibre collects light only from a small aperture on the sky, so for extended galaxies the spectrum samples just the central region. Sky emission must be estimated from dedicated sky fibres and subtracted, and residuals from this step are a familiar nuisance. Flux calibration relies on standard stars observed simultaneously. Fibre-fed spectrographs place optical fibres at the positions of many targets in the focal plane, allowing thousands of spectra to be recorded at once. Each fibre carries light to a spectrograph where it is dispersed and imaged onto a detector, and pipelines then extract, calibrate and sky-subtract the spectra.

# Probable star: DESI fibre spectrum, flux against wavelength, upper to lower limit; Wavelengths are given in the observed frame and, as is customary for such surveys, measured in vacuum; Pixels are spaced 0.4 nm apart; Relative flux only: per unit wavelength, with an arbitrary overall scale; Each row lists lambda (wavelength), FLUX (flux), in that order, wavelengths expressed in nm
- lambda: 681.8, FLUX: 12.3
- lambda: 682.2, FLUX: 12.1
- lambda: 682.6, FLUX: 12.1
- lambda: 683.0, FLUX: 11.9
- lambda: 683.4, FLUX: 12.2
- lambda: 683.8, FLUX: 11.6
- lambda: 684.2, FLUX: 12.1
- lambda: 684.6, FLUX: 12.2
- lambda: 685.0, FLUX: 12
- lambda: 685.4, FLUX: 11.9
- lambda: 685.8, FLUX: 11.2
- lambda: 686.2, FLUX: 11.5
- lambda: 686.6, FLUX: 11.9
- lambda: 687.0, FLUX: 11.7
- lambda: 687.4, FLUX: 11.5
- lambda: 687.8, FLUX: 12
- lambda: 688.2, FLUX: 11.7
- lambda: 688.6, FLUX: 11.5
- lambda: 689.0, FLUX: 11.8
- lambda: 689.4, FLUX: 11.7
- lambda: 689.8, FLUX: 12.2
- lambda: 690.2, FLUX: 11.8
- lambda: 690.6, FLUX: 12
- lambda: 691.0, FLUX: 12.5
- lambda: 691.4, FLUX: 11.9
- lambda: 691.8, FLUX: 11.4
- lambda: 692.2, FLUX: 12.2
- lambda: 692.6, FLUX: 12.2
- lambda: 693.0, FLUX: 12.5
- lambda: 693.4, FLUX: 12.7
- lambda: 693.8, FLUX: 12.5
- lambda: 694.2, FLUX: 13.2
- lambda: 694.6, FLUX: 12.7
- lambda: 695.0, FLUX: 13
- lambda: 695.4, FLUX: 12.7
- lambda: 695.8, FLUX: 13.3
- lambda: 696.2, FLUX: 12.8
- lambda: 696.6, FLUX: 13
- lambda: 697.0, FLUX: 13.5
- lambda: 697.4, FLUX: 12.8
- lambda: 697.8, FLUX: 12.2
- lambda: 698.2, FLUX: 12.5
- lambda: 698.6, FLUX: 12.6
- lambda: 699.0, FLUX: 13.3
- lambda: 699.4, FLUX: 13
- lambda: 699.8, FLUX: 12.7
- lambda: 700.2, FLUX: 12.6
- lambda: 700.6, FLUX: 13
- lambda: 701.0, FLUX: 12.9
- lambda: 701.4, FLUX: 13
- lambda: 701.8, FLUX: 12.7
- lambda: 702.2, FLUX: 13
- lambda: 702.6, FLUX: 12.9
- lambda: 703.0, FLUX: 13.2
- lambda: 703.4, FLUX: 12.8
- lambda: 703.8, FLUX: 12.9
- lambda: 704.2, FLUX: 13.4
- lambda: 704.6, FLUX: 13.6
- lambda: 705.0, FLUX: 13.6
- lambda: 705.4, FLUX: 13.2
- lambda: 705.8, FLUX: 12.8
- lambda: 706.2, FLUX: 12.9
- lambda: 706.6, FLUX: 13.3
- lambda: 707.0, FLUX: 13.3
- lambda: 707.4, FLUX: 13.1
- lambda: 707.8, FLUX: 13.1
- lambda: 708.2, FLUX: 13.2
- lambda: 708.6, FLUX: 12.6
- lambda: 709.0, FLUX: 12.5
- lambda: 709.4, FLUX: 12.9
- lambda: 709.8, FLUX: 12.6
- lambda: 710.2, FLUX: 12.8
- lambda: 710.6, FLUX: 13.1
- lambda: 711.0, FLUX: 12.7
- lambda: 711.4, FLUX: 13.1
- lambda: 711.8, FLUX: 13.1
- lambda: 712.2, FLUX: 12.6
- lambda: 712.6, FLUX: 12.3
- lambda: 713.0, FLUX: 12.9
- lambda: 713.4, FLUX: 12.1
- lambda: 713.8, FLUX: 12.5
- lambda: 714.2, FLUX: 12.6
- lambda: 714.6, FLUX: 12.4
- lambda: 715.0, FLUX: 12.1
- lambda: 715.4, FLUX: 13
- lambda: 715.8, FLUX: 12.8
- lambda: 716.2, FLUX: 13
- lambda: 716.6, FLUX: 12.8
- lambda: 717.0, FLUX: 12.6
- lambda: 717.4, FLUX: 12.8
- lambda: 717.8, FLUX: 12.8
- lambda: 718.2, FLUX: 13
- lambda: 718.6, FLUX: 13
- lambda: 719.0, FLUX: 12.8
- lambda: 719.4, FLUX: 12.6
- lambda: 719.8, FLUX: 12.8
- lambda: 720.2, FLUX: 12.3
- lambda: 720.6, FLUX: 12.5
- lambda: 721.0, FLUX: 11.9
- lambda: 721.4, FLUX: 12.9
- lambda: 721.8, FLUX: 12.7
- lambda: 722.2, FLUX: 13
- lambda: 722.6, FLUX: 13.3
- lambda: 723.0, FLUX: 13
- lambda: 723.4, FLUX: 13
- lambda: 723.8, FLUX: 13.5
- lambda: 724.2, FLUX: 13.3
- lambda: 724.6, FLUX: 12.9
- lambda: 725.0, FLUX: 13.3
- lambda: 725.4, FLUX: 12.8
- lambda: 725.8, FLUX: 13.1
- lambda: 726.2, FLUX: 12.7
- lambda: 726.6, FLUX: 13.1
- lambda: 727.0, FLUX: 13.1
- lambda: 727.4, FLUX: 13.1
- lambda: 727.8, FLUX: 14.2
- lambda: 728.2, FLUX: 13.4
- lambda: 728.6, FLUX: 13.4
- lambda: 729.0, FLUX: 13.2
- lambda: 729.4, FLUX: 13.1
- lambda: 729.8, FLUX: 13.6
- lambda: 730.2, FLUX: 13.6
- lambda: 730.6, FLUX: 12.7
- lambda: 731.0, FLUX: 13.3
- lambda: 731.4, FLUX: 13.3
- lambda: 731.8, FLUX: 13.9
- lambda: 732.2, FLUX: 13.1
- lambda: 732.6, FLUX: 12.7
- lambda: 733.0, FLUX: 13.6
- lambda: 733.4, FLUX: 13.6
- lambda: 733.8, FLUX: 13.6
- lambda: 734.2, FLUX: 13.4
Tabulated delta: 77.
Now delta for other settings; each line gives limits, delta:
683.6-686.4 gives 71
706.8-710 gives 90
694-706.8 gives 402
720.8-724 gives 90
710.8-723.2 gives 381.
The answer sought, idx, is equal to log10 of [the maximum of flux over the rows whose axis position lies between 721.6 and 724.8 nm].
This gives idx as 1.13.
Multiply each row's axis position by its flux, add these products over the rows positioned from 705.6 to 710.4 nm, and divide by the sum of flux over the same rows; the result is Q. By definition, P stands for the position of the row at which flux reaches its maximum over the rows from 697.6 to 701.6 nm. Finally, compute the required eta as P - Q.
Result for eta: -8.99 nm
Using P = 699.0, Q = 707.99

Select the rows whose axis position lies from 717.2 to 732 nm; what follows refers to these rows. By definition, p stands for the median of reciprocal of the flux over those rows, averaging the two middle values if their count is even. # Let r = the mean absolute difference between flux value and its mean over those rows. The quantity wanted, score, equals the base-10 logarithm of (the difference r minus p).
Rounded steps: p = 0.0769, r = 0.315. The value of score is -0.62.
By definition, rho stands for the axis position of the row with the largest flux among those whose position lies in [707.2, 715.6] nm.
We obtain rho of 708.2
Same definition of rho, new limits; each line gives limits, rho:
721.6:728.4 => 727.8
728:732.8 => 731.8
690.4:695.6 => 694.2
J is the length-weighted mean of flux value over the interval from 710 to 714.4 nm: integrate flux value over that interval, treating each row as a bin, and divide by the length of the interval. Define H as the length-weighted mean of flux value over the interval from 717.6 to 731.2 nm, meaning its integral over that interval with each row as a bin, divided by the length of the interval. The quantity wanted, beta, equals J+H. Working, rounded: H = 13.0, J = 12.7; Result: 25.7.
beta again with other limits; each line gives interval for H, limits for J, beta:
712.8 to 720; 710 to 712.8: 25.5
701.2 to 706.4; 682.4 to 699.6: 25.3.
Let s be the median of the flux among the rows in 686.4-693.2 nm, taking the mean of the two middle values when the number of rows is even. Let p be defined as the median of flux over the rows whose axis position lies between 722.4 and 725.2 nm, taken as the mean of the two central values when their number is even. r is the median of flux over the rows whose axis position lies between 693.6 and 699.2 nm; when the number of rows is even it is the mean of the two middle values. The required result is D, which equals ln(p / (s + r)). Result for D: -0.62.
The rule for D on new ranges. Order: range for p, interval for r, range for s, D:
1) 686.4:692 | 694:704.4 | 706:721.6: -0.78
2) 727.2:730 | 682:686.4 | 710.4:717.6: -0.61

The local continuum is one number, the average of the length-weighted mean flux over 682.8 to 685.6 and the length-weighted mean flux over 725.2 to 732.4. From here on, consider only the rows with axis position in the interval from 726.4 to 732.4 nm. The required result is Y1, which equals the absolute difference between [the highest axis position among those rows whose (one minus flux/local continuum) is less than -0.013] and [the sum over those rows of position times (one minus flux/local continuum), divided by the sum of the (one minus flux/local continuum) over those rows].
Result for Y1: 2.77 nm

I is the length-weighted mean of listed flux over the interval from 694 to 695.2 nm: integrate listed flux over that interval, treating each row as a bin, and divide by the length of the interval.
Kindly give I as 12.97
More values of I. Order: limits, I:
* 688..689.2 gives 11.67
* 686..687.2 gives 11.70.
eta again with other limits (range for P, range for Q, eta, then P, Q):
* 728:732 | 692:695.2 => 38.18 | 731.8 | 693.62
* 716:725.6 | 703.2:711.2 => 16.63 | 723.8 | 707.17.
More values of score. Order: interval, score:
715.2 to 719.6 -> -1.39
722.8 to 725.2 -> -0.91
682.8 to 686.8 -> -0.78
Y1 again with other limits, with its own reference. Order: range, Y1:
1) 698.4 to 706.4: 3.10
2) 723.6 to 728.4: 1.97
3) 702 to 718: 11.15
